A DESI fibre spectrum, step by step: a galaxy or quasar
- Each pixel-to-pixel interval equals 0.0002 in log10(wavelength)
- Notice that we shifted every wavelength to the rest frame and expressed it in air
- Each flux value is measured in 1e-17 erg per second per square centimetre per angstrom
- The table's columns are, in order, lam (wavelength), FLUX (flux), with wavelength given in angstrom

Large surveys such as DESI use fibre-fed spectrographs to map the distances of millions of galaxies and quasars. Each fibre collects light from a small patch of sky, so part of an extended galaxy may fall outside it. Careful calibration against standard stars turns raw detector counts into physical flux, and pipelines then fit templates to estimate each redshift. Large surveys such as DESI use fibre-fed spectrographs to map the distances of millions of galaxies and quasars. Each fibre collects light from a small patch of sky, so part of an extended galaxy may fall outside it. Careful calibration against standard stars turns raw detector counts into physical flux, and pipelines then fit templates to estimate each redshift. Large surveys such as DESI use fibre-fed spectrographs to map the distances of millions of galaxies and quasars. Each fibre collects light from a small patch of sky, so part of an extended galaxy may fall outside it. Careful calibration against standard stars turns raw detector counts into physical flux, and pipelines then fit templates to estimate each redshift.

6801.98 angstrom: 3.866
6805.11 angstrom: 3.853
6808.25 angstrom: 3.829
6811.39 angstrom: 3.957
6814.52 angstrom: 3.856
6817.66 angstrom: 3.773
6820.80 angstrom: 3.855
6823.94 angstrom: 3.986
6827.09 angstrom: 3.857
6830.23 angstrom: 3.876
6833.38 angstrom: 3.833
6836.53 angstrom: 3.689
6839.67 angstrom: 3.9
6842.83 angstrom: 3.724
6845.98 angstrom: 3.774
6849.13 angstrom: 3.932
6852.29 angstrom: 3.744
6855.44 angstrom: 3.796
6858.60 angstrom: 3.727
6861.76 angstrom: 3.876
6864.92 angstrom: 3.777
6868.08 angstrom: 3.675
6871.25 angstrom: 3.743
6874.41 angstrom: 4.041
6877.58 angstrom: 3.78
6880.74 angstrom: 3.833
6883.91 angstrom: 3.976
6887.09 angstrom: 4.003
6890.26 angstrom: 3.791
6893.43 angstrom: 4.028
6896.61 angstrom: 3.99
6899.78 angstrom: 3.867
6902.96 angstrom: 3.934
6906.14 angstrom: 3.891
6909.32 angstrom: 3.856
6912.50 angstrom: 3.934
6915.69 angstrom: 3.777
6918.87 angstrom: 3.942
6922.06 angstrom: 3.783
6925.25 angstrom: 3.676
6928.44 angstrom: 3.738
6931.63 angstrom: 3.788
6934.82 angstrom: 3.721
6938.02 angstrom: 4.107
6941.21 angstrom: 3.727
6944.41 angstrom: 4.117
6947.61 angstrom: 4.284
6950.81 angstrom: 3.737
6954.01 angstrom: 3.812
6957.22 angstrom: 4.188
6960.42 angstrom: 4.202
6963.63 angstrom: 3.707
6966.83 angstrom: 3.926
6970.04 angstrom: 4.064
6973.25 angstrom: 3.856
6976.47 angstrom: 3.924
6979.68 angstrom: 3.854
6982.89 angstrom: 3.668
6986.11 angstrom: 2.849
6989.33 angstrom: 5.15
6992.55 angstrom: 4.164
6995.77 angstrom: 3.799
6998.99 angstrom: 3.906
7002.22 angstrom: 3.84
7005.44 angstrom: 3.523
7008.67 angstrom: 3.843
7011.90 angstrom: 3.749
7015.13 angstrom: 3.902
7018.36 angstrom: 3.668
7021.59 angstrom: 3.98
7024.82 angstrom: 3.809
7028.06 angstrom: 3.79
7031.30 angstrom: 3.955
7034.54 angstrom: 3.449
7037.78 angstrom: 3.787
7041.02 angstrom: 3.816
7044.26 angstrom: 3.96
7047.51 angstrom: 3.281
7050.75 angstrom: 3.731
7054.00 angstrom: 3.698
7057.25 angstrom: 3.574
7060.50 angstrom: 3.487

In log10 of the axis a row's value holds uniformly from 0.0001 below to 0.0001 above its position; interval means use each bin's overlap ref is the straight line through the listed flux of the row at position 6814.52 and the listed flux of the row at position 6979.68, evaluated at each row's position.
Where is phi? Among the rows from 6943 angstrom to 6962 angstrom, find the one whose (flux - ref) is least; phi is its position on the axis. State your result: 6950.81 angstrom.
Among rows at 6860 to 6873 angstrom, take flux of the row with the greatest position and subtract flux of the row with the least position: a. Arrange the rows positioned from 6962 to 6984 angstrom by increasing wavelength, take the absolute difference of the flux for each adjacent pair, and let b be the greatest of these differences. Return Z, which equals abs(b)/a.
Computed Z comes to -1.6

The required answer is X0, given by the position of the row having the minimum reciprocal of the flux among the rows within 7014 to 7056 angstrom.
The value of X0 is 7021.59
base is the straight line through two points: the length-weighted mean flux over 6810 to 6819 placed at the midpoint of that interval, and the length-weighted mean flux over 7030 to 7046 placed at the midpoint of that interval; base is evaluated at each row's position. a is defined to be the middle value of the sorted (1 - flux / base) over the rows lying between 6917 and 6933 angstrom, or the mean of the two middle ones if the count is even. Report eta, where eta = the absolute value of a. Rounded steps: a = 0.012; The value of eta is 0.012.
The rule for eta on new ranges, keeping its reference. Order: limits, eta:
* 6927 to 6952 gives 0.015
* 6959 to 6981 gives 0.030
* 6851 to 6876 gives 0.022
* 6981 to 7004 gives 0.011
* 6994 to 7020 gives 0.005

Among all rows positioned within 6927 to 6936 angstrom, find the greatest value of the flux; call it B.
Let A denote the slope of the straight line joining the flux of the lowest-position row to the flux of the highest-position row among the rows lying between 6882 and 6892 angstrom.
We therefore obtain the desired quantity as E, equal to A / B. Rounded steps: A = -0.03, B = 3.788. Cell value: -0.008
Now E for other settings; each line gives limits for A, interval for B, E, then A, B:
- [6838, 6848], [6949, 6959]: -0.005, -0.02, 4.188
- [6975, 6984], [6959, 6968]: -0.009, -0.04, 4.202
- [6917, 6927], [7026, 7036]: -0.011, -0.04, 3.955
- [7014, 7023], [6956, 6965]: 0.003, 0.01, 4.202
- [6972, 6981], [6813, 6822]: 0.000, 0.00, 3.856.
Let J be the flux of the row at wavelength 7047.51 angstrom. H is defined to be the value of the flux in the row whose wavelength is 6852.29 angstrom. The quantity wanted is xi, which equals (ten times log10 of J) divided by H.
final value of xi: 1.38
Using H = 3.744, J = 3.281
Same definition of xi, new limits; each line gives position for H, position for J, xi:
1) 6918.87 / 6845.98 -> 1.46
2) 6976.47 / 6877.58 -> 1.47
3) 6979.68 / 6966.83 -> 1.54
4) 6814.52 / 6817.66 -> 1.50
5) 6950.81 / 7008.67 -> 1.56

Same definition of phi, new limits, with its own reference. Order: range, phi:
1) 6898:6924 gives 6915.69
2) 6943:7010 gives 6986.11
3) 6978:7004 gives 6986.11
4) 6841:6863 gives 6842.83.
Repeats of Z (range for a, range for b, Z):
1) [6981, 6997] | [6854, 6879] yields 2.3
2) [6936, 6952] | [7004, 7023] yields -0.9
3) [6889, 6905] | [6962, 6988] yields 5.7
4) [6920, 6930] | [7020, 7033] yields -3.8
